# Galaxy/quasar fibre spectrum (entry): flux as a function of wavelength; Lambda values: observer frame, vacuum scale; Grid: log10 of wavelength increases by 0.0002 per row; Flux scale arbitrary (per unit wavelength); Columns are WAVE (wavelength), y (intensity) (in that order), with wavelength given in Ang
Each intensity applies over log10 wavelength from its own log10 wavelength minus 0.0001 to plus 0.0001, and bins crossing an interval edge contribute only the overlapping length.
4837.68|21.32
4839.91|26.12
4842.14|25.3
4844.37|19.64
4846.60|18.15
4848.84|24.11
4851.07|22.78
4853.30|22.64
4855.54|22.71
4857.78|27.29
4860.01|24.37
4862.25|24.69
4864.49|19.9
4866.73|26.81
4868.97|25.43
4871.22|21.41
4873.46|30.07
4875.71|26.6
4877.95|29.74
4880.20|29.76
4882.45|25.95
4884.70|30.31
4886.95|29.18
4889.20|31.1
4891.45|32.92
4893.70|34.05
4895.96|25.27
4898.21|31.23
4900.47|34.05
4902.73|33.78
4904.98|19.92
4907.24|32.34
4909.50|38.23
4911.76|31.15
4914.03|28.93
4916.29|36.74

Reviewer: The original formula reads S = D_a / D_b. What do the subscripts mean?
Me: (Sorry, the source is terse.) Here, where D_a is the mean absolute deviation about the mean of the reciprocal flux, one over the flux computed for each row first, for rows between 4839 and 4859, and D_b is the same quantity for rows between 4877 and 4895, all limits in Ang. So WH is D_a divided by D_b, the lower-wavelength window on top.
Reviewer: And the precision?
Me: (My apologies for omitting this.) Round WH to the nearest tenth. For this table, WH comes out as 2.3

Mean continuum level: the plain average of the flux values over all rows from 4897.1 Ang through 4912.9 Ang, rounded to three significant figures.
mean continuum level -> 31.5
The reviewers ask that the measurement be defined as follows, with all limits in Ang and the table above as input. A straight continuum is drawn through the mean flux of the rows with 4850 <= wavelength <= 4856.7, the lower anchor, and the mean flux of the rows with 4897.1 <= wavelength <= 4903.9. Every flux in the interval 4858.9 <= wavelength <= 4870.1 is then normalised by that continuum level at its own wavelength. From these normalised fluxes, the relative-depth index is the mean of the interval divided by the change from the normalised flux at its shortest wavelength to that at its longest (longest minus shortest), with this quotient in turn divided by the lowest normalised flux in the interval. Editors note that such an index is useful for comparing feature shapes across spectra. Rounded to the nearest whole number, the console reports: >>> -35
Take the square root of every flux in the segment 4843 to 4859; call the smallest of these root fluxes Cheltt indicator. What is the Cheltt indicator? 4.26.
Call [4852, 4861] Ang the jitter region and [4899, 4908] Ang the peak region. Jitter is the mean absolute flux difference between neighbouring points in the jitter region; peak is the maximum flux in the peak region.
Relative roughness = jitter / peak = 0.074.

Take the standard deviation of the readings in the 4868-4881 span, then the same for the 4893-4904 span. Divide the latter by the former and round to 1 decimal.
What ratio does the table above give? 1.1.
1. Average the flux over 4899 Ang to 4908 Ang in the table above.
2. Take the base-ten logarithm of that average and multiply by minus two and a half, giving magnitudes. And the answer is -3.69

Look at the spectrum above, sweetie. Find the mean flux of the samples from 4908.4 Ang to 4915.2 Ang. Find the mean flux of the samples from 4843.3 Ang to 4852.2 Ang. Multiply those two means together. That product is 694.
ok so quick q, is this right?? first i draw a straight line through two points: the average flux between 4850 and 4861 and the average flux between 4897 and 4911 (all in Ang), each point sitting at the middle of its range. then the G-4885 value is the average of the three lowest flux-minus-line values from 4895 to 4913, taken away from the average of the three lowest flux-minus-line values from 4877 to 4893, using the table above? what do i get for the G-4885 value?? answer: 6.1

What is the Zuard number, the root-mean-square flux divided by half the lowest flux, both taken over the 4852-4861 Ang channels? 2.1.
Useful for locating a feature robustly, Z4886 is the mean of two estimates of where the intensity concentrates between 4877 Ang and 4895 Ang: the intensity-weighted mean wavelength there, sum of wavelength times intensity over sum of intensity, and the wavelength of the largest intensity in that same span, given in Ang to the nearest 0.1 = 4889.9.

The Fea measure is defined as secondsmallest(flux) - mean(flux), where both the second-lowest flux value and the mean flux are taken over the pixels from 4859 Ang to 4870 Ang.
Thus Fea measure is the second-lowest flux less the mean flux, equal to 0.1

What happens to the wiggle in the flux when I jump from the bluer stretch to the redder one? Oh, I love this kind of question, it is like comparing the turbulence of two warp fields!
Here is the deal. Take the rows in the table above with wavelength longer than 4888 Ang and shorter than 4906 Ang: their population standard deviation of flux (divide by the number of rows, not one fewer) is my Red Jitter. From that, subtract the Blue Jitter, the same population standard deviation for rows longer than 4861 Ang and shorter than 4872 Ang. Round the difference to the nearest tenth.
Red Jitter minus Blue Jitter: 2.2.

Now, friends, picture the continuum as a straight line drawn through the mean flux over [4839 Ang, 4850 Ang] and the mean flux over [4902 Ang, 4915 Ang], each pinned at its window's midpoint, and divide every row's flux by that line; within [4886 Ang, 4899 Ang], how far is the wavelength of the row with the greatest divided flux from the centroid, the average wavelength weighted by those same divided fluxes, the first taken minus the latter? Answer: 1.2 Ang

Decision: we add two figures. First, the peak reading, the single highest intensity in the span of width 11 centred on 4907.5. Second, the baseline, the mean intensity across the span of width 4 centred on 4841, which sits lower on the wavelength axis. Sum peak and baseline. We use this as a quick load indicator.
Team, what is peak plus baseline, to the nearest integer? 64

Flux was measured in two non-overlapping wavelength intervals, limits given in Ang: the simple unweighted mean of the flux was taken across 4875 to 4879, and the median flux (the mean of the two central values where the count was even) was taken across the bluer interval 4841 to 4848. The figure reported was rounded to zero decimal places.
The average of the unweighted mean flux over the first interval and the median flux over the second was 24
